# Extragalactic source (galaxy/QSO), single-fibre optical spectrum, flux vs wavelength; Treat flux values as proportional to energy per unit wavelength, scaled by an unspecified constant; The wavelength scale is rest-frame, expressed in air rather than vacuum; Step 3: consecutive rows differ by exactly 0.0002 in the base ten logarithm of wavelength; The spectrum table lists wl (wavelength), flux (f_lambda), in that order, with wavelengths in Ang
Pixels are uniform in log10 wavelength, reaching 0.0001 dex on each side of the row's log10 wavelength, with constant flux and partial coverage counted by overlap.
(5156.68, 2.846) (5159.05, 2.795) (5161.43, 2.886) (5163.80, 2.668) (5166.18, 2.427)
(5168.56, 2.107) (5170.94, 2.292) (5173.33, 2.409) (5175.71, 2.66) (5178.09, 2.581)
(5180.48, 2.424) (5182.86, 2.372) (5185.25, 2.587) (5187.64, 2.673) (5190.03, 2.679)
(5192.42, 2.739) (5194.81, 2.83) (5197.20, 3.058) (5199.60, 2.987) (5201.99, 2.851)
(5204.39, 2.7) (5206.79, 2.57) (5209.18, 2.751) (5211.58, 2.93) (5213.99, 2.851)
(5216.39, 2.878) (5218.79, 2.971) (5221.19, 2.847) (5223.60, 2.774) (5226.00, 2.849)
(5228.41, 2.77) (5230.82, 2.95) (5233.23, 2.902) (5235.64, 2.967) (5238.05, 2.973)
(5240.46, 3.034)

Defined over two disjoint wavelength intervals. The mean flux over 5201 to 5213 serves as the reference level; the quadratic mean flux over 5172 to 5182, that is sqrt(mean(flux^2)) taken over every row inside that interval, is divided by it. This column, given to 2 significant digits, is 0.91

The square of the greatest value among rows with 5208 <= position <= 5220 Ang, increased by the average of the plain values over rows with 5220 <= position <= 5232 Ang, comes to 11.7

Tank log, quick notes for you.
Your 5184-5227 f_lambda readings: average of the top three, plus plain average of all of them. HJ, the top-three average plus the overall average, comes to 5.81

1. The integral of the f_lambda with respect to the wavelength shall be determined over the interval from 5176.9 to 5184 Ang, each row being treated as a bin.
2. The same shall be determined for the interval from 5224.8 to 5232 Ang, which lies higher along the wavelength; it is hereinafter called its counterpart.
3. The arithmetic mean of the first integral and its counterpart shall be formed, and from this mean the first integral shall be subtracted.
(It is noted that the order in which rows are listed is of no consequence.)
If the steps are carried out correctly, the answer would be 1.5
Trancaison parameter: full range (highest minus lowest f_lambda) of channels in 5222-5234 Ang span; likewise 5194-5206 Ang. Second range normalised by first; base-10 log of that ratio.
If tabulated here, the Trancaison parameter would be 0.30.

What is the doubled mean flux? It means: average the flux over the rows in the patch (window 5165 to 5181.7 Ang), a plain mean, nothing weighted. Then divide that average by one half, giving 4.83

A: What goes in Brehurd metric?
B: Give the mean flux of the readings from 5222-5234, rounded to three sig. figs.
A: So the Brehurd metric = 2.85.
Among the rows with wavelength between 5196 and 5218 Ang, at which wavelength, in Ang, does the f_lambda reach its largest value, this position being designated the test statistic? 5197.20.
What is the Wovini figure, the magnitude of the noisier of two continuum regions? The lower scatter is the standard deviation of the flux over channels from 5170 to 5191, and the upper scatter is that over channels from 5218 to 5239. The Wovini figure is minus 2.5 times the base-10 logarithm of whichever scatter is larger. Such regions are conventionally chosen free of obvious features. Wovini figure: 2.1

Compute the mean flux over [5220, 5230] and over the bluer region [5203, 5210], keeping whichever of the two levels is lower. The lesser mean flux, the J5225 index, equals 2.7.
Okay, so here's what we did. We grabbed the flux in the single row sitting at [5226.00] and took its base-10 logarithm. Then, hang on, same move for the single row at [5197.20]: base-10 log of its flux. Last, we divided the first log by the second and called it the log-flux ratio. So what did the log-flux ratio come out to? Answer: 0.94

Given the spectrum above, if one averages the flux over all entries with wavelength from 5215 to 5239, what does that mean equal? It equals 2.89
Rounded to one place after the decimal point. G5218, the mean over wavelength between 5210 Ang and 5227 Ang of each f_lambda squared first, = 8.2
